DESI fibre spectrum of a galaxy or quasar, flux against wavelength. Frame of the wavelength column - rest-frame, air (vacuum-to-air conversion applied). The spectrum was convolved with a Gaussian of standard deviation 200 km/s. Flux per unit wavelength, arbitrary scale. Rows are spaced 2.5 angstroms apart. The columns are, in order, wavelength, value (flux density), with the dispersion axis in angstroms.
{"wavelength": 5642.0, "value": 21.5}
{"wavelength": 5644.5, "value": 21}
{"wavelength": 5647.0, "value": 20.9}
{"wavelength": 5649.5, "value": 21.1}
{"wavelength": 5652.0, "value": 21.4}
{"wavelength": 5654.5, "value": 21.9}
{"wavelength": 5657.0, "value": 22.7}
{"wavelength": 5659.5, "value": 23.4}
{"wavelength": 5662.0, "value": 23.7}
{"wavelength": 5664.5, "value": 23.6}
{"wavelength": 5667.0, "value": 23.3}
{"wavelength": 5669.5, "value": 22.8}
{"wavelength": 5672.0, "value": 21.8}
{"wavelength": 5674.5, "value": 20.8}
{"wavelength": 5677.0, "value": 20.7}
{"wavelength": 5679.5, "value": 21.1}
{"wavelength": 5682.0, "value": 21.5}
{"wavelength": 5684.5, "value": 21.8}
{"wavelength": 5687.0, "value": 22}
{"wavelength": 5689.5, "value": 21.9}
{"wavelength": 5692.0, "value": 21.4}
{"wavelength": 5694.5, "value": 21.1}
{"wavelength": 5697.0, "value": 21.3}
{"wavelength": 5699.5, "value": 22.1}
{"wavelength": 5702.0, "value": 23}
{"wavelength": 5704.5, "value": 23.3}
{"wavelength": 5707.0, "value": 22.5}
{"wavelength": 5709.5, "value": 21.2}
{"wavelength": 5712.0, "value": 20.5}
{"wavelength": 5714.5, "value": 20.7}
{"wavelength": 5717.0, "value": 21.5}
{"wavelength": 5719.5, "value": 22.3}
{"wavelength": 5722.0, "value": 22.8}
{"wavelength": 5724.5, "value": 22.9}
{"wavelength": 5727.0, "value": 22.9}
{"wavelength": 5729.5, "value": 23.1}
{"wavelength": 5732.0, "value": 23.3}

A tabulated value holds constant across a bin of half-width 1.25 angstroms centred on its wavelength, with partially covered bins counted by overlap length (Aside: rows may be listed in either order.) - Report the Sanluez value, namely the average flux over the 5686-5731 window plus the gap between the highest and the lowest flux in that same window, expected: 24.8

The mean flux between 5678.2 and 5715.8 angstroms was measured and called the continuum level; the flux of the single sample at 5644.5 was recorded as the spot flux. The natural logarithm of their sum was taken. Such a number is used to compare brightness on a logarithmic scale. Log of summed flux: 3.75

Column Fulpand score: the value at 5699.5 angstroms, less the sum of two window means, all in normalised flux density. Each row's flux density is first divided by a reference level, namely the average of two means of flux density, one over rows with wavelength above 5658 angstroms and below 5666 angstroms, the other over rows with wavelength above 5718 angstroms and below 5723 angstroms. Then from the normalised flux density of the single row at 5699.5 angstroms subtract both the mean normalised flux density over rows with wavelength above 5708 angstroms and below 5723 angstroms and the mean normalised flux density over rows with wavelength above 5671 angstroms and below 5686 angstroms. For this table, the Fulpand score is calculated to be -0.90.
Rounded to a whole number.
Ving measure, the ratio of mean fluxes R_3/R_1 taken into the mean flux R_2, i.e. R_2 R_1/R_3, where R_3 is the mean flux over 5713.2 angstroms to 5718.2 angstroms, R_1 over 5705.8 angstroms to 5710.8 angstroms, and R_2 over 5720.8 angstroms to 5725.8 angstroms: 24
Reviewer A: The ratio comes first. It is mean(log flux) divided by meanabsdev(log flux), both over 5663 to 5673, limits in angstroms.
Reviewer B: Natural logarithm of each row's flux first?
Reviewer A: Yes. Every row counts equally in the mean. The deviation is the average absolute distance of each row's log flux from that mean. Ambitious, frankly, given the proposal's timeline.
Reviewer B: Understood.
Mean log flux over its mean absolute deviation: 124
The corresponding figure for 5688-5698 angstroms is 278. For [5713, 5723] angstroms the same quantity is 93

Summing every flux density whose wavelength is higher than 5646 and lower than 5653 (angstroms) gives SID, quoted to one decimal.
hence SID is 63.4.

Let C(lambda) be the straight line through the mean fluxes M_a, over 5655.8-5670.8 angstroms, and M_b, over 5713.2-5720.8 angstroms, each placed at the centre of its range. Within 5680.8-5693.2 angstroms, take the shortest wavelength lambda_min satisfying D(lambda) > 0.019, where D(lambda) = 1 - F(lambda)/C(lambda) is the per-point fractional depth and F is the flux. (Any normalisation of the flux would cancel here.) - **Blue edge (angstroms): 5682.0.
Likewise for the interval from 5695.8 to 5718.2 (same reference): 5697.0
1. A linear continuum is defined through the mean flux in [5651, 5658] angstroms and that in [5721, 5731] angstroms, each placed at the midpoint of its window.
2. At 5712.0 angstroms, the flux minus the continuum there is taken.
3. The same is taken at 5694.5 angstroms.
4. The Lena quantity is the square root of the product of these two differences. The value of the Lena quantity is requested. 1.8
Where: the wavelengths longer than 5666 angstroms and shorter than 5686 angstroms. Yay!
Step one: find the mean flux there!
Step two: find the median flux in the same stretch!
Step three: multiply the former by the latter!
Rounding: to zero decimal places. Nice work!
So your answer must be 470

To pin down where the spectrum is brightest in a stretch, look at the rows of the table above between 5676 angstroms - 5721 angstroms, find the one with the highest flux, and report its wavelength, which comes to 5704.5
